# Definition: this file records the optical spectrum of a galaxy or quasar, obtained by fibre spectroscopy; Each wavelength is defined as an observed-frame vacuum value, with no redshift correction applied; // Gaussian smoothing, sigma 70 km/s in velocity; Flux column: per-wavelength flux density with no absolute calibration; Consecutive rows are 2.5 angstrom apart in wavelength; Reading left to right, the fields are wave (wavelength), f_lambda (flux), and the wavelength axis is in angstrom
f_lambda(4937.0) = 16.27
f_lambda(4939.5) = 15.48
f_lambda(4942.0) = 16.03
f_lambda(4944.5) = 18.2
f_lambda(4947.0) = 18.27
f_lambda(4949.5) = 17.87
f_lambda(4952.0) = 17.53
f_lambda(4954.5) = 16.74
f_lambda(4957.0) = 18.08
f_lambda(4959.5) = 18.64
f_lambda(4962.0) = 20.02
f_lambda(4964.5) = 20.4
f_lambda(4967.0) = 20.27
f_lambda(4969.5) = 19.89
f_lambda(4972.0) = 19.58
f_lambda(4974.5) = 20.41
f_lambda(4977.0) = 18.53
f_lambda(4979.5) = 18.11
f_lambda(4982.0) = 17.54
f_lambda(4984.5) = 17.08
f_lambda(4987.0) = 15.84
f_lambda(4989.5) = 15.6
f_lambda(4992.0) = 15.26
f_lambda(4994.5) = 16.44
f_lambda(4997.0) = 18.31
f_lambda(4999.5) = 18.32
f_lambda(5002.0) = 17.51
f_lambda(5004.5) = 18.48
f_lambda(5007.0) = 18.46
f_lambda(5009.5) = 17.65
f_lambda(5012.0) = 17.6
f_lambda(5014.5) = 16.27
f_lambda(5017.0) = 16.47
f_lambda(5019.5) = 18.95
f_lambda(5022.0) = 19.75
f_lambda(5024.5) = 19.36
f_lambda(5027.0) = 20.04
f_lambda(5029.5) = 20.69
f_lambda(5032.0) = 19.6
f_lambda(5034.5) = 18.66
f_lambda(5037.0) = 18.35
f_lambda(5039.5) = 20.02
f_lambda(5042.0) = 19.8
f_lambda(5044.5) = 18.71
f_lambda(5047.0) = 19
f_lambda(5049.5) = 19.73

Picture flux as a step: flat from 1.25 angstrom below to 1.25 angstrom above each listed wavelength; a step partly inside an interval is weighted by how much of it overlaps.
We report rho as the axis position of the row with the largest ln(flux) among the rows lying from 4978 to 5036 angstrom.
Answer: 5029.5 angstrom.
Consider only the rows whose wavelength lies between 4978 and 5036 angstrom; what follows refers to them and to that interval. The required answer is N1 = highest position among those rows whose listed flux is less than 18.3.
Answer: 5017.0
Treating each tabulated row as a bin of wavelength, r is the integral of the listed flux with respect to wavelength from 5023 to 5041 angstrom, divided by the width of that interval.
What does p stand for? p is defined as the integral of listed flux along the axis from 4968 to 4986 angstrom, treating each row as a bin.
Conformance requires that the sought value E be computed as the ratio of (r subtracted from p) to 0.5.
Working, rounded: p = 337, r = 19.5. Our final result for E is 635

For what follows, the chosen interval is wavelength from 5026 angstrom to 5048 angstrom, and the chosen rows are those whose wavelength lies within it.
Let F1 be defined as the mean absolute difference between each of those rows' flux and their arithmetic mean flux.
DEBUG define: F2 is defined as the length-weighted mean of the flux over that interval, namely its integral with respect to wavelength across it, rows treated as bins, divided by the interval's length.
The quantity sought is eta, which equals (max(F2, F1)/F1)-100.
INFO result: -71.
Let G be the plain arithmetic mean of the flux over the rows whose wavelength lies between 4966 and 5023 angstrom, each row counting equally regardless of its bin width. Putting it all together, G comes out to 17.9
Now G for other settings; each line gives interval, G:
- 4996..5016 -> 17.8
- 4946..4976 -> 19.0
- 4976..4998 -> 17.0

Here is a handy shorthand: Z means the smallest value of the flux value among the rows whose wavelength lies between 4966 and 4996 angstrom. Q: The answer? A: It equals 15.26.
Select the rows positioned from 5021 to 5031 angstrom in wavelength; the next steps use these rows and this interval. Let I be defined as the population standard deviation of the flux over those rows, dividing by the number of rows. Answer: 0.49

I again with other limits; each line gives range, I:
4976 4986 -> 0.55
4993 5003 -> 0.77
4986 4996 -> 0.43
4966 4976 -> 0.33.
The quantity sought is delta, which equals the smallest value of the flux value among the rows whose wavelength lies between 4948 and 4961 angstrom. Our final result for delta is 16.74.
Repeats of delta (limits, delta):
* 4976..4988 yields 15.84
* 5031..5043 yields 18.35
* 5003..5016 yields 16.27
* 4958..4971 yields 18.64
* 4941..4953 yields 16.03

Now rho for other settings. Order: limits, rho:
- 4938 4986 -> 4974.5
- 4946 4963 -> 4962.0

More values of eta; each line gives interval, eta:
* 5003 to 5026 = -82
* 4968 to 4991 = -87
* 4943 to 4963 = -70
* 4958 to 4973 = -57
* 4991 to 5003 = -84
